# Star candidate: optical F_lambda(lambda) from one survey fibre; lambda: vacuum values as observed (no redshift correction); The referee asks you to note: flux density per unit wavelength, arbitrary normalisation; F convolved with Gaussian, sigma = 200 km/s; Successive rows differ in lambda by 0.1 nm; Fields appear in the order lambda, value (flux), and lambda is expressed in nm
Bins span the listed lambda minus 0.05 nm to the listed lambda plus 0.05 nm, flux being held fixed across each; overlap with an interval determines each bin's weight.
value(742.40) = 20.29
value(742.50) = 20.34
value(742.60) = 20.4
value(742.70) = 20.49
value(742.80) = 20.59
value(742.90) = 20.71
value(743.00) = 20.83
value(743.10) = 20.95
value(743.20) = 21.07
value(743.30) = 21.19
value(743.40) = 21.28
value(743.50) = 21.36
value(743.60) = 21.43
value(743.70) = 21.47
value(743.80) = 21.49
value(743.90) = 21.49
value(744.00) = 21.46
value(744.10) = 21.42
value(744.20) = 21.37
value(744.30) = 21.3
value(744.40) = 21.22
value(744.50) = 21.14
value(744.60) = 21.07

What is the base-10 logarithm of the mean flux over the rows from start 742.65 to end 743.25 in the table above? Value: 1.32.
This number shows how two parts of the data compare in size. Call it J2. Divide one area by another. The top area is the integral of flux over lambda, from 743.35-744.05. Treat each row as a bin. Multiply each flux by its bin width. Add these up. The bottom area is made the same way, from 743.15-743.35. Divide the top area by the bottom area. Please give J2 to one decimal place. 3.5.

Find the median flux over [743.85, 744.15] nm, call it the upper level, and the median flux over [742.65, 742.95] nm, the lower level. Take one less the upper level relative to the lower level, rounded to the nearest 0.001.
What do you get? -0.042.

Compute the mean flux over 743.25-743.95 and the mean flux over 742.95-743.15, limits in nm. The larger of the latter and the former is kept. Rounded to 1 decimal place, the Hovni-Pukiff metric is 21.4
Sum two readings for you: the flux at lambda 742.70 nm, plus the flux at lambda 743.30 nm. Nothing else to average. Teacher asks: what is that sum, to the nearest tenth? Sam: 41.7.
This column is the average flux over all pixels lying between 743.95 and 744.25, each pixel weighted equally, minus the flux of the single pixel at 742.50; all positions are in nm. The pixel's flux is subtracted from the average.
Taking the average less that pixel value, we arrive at 1.1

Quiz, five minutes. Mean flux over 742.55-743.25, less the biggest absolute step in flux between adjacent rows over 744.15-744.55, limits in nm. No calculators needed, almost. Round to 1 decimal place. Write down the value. 20.6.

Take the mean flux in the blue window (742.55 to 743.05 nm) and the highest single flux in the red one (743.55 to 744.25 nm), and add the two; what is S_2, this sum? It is 42.1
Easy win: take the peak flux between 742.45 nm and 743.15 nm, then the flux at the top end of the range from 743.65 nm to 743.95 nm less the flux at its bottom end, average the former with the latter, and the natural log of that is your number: 2.35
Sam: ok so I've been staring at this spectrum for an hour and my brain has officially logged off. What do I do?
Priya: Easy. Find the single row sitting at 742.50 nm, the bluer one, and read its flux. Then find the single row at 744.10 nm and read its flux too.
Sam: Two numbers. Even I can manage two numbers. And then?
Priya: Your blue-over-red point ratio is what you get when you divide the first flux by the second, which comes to 0.95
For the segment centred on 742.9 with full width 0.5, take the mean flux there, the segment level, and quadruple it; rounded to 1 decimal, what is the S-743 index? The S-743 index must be 82.9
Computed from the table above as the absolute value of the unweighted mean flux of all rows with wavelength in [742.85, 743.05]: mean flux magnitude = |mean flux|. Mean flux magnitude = 20.8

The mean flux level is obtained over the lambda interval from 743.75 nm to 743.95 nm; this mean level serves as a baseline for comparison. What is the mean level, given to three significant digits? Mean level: 21.5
